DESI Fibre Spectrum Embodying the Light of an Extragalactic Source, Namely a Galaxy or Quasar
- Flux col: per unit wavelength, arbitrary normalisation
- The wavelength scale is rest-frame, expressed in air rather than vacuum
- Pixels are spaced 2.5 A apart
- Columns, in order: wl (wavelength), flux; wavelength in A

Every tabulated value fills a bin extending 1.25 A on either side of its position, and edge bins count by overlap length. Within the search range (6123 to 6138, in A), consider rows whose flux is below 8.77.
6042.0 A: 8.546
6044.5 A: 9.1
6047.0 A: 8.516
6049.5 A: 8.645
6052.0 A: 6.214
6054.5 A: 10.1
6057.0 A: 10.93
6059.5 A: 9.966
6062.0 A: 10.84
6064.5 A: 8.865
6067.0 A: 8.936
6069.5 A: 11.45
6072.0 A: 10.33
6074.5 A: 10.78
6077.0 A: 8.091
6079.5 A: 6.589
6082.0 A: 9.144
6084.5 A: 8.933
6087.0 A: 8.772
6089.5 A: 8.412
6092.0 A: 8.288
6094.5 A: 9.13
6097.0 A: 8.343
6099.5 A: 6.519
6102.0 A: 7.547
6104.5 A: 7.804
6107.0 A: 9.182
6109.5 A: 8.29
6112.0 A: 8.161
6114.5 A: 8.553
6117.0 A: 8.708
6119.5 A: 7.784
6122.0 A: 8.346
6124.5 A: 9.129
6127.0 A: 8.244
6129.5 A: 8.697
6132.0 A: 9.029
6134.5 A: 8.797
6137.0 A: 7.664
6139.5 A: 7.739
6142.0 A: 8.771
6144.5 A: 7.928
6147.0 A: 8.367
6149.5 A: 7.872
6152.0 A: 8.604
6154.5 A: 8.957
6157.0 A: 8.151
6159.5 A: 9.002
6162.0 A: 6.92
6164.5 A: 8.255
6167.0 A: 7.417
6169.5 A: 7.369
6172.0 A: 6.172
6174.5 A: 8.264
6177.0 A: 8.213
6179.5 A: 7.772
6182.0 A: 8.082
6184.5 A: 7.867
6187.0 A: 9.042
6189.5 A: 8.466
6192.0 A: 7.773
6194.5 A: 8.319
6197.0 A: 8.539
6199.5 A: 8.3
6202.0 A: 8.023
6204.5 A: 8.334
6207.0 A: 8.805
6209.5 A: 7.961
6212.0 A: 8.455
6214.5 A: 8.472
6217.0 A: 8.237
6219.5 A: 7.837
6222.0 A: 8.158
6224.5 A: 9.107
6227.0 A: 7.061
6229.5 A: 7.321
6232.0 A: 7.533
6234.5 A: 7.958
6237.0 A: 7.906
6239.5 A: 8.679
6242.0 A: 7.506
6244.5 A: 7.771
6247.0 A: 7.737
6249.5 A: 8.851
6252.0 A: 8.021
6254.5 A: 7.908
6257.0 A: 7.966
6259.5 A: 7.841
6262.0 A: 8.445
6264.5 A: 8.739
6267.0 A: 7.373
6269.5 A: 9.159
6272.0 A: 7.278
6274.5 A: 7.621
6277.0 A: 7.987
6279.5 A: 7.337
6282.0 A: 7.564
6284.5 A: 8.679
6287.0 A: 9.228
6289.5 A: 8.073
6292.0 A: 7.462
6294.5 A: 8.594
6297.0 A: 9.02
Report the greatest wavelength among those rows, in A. 6137.0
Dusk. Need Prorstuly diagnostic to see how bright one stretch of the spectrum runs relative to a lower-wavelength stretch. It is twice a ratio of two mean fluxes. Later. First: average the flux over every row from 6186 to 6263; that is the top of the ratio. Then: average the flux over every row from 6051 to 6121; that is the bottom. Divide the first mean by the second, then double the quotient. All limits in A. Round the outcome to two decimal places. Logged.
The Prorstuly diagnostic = 1.85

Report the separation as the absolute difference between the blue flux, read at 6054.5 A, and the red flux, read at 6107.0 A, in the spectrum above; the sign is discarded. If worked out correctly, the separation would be 0.9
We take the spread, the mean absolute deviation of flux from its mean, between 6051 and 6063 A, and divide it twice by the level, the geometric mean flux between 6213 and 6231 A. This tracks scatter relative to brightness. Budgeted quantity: 0.021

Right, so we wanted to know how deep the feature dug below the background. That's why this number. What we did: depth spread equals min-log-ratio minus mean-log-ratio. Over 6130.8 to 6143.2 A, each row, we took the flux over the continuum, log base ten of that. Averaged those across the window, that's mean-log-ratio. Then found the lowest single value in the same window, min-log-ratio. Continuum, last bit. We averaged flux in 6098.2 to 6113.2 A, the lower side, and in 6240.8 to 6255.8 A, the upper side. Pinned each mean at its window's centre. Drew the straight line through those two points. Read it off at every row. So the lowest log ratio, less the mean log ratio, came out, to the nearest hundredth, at -0.04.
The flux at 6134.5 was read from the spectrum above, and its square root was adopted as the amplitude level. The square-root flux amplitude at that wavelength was 2.97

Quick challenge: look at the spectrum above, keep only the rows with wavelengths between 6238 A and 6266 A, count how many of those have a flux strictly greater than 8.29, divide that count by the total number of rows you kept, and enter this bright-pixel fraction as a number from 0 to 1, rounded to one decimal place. 0.4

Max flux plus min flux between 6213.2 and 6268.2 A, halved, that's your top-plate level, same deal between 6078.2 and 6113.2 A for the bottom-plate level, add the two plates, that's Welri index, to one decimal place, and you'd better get 15.9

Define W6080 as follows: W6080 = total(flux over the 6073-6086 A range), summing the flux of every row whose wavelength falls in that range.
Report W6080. 44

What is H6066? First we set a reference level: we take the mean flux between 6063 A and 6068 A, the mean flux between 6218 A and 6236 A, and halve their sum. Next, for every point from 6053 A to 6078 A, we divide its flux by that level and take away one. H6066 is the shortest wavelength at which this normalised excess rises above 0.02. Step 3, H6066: 6054.5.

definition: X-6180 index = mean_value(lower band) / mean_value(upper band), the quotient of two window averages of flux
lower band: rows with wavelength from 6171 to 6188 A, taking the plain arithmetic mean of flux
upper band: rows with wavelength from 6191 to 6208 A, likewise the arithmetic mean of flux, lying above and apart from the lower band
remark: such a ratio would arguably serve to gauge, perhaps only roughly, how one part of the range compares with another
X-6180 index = 0.95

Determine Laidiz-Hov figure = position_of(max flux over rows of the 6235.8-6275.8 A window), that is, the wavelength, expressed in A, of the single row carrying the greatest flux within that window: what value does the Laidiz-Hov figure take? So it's 6269.5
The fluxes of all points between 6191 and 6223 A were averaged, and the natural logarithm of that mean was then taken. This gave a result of 2.11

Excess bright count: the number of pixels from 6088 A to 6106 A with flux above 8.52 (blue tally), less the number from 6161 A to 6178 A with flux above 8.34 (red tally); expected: 1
